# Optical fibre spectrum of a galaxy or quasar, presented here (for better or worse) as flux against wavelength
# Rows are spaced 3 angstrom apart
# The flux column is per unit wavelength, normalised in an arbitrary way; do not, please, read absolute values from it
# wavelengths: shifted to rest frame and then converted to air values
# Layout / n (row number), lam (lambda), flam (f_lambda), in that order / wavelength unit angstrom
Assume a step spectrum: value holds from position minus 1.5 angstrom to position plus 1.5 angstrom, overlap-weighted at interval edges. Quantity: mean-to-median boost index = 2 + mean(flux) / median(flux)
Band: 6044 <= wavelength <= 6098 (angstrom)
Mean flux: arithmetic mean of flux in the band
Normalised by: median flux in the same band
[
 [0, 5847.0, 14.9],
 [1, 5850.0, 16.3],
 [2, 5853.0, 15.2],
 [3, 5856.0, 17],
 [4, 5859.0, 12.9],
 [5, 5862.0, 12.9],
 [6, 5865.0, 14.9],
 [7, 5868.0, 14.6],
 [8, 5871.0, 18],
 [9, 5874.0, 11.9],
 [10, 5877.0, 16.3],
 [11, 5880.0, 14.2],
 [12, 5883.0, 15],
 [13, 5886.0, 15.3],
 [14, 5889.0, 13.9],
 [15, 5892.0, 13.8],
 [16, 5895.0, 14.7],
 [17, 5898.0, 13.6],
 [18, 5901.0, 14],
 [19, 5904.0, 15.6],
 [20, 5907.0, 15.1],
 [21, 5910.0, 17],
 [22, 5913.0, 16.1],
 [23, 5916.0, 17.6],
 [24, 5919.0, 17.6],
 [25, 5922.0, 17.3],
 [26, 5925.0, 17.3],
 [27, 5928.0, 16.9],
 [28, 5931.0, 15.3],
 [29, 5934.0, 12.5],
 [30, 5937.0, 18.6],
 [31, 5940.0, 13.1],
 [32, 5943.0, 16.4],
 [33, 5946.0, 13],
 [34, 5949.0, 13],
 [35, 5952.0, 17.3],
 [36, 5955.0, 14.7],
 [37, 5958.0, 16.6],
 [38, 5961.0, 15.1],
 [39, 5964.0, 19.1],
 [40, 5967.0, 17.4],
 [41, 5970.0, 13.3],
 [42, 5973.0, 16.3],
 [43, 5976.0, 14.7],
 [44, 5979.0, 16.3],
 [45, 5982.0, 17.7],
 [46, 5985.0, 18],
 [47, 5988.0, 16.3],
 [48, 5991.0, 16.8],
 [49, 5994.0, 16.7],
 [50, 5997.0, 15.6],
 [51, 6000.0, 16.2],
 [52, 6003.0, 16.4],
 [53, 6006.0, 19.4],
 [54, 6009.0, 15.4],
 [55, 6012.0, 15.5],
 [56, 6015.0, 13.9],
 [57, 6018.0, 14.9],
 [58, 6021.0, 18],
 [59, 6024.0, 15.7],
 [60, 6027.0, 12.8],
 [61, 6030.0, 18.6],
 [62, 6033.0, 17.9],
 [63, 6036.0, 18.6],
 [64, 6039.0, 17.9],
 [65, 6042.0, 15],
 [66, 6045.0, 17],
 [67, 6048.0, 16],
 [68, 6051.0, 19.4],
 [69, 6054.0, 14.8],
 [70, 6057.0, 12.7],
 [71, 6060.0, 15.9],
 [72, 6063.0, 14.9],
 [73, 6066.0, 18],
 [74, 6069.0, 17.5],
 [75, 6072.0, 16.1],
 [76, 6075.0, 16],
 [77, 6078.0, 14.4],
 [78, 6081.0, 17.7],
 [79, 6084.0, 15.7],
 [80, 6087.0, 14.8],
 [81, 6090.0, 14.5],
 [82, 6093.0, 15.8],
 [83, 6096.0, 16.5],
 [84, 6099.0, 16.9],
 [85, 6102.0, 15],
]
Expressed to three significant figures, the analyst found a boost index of 3.00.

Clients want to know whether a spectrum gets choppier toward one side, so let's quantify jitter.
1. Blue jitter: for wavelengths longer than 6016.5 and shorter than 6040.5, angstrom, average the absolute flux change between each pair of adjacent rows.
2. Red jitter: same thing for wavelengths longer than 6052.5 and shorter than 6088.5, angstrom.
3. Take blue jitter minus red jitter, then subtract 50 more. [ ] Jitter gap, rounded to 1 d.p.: -49.4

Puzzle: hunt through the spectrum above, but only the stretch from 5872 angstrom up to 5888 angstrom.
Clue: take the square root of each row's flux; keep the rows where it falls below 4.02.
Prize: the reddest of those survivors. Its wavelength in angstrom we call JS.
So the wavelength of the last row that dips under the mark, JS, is 5886.0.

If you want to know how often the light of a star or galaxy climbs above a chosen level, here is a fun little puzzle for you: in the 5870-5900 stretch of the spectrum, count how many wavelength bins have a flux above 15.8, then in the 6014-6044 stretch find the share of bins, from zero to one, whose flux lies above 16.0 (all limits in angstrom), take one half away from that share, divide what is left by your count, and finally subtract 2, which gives -2.00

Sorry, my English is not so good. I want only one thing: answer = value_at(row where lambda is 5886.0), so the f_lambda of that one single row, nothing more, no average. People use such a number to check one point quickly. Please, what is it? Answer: 15.3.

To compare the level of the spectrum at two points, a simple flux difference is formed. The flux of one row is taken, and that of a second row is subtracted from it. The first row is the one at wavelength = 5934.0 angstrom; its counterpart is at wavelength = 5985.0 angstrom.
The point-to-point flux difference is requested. -5.5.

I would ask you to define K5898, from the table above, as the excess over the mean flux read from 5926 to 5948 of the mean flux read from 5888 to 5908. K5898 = -0.7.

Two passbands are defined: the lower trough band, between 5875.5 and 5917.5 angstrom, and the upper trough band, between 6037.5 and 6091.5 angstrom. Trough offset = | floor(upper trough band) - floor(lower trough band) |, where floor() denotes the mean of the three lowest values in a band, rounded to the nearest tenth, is 0.1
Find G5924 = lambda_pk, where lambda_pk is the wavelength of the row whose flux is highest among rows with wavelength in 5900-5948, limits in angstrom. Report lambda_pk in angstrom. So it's 5937.0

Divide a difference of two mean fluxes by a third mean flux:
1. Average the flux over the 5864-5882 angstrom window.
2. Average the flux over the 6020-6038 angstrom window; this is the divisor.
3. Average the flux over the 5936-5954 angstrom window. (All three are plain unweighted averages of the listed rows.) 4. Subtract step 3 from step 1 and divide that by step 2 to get -0.01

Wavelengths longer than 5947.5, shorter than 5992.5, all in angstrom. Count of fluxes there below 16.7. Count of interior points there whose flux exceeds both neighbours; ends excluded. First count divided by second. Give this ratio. 1.80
